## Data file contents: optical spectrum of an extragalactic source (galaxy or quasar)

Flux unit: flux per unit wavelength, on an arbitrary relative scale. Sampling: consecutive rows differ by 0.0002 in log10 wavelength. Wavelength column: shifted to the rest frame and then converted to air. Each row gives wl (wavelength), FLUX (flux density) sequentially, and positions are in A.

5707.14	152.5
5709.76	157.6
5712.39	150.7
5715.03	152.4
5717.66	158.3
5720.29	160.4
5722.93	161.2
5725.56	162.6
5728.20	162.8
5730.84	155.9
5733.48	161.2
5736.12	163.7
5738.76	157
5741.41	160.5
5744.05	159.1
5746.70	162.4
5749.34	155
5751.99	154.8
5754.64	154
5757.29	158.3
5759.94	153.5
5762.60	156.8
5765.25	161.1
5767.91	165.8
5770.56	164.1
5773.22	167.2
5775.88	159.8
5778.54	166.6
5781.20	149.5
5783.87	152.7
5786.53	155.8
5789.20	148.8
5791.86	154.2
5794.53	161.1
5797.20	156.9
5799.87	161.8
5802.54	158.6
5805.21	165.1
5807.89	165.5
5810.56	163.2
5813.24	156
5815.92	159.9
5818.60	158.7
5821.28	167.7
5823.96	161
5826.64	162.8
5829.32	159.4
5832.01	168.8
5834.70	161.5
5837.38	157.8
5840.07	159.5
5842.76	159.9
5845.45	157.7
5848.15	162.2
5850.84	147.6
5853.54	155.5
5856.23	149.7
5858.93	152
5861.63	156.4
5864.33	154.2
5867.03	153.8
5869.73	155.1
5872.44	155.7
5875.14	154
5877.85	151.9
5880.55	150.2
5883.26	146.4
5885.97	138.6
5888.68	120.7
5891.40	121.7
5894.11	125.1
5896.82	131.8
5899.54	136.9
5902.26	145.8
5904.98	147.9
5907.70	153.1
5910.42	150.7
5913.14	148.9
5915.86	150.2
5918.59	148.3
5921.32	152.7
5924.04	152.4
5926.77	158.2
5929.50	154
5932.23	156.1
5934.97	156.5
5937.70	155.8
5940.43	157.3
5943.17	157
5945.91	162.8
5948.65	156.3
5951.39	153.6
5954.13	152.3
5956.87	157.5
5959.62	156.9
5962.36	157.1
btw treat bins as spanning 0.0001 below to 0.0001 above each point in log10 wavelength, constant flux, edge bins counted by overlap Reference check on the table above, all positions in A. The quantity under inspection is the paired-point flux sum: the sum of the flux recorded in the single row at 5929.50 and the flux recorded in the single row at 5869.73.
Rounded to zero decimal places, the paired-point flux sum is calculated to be 309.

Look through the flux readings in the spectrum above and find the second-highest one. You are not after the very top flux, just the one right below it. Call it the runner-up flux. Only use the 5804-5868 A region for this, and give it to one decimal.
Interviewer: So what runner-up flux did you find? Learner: 167.7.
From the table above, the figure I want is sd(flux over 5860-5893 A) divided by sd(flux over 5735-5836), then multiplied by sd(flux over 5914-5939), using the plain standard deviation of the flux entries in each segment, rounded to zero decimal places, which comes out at 8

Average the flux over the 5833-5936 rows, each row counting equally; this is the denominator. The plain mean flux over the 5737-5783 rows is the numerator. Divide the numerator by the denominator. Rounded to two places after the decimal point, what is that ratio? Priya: 1.06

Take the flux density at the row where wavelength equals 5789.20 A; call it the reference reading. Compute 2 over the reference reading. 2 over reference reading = 0.0134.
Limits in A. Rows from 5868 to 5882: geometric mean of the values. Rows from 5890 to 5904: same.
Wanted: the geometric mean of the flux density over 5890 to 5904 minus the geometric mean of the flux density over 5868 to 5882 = -21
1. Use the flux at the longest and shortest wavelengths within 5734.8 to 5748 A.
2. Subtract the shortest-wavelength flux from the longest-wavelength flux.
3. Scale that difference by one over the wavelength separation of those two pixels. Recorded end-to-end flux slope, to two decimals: -0.12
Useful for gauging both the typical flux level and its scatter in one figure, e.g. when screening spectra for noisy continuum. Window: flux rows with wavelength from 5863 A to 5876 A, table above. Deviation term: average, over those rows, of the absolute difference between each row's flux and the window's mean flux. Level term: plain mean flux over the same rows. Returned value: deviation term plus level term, 155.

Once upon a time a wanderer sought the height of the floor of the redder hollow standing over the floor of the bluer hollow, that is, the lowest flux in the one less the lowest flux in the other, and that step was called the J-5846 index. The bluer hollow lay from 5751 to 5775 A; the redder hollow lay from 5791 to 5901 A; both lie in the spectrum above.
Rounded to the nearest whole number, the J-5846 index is -33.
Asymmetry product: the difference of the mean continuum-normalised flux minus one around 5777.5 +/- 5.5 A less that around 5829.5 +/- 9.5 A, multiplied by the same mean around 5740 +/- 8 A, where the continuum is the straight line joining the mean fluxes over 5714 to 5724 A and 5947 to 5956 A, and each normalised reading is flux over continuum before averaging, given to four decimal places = -0.0003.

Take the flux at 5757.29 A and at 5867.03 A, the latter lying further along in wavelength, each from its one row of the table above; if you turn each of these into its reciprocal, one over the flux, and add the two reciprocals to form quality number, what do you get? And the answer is 0.0128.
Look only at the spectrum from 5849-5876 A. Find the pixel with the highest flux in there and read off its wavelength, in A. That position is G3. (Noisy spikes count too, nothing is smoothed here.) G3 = 5861.63 A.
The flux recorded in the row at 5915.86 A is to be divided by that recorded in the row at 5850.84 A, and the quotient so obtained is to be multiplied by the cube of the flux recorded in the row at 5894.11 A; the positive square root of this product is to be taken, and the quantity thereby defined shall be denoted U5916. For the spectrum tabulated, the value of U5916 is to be 1411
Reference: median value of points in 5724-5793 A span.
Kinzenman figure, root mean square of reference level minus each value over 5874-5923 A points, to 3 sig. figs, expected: 19.0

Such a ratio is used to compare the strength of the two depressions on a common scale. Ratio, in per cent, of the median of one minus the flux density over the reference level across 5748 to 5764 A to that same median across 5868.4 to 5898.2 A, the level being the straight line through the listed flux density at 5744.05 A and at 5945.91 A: 29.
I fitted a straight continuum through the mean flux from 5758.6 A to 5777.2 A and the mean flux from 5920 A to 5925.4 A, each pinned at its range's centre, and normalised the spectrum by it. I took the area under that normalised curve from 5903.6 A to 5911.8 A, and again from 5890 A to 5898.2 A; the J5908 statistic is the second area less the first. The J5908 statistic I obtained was -1.34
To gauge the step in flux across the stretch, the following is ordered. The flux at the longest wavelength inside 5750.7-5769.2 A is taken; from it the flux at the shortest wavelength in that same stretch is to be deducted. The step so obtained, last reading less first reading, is 11.0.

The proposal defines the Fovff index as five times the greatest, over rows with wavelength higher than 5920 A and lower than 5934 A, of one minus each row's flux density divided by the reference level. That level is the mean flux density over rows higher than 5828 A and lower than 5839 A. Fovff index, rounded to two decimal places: 0.29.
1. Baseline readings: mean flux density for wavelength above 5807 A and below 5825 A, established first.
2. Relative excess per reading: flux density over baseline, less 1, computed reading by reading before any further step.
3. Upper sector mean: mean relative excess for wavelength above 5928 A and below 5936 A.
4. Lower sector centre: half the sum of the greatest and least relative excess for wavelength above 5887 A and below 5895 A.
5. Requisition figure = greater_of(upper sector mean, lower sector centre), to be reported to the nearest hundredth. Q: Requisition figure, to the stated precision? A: -0.04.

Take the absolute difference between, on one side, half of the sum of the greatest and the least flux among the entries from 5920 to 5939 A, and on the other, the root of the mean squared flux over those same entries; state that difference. 0.2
